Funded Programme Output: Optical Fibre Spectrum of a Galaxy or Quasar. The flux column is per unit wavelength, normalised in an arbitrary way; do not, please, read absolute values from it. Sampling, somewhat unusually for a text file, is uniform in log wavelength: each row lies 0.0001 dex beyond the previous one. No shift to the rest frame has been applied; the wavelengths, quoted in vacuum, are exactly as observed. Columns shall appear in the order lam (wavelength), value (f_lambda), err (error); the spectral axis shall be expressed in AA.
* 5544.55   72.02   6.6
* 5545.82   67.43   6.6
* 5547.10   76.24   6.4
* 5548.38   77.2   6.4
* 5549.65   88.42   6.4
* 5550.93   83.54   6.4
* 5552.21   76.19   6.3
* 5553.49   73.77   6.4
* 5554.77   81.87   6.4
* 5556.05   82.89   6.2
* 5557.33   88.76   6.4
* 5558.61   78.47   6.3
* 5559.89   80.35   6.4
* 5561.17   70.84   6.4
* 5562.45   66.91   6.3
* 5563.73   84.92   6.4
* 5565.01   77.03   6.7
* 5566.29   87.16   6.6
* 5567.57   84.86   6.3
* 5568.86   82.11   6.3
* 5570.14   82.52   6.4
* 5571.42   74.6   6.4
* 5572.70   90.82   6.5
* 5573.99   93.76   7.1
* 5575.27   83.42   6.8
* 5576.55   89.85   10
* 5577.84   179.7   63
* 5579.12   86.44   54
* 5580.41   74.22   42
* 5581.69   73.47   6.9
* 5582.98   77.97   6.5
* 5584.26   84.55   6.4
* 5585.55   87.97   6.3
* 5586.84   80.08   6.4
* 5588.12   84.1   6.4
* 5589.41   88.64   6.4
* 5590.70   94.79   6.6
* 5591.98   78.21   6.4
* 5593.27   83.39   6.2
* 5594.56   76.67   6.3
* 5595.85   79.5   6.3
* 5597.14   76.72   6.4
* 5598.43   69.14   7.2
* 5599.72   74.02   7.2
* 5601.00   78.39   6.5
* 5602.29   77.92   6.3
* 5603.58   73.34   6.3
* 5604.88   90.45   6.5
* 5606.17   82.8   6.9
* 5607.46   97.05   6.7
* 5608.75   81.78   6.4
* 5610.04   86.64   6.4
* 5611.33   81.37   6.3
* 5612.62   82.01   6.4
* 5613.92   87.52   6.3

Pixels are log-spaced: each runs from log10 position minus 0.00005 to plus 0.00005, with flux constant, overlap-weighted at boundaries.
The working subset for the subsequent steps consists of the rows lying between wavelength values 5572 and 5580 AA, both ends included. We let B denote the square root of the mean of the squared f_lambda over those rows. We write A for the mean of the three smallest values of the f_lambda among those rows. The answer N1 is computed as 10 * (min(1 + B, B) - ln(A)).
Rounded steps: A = 87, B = 109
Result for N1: 1050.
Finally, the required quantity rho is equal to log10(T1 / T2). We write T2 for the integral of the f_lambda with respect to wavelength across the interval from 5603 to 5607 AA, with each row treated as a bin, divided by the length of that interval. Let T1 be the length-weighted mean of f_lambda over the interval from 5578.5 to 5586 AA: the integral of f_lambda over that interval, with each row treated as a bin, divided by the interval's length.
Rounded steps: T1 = 81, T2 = 82.9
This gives -0.012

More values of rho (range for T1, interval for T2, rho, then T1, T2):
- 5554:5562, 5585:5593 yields -0.029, 80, 85.5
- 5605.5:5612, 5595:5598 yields 0.047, 86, 77.3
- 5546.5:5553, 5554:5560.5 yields -0.011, 80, 82.3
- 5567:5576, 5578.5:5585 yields 0.028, 85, 79.4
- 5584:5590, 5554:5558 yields 0.005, 85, 84.1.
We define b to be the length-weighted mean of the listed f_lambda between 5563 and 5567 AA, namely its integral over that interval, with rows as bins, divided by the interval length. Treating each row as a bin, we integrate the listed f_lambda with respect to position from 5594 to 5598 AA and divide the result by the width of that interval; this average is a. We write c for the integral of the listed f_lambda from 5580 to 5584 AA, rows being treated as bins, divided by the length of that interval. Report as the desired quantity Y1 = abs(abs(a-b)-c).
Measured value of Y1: 71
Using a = 77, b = 82.8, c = 76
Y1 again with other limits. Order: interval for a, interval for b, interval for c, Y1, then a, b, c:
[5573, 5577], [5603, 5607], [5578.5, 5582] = 72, 89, 82.9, 78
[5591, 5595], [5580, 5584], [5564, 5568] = 79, 81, 76.3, 83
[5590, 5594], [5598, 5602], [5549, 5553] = 72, 85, 74.6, 82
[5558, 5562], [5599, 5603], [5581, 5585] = 78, 76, 76.7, 79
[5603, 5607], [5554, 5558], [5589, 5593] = 86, 83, 84.1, 87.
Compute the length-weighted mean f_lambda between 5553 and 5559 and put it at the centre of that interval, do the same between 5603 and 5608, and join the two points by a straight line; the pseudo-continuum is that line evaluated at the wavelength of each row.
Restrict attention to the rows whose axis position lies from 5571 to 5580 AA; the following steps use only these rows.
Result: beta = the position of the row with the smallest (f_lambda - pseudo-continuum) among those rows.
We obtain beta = 5571.42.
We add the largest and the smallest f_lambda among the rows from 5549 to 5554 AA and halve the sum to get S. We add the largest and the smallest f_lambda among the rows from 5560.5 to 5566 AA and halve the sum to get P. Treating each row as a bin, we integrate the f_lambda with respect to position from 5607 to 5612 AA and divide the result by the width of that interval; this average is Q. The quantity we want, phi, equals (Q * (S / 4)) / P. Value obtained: 23.1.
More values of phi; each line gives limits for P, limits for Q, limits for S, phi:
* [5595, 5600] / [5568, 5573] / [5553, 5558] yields 22.4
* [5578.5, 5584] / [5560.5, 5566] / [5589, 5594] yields 20.5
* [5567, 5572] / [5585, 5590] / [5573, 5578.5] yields 35.1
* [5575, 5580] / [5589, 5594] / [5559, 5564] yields 12.4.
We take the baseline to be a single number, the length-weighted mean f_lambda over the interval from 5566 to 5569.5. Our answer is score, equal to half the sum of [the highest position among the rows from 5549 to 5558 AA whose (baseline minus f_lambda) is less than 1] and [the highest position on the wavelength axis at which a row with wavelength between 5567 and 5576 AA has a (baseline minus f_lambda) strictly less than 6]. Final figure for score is 5566.3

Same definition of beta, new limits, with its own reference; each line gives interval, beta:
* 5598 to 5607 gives 5598.43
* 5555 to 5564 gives 5562.45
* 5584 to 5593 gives 5591.98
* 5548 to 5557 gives 5553.49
